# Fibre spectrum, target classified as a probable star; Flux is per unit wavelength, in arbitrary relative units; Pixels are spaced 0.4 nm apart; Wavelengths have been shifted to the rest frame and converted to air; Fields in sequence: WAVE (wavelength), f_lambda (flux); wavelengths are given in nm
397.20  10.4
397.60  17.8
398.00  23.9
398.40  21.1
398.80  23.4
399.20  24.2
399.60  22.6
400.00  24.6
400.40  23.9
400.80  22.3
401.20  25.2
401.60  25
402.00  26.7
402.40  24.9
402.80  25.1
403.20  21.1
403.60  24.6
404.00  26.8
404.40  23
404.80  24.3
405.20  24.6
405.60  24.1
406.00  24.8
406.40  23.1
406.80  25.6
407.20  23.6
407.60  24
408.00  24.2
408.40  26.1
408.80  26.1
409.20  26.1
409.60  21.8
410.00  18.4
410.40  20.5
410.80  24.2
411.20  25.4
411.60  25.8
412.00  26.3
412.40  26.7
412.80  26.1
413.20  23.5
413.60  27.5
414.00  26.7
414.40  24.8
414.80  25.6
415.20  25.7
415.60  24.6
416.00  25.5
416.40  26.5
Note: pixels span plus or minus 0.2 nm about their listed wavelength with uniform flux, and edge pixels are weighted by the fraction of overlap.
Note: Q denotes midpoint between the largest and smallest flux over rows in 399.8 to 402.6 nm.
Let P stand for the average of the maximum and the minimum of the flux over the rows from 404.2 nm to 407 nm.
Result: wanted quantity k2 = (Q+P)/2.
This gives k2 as 24.4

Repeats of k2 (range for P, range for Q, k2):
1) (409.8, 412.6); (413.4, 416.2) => 24.3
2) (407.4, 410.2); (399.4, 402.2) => 23.4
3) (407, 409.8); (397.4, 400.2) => 22.6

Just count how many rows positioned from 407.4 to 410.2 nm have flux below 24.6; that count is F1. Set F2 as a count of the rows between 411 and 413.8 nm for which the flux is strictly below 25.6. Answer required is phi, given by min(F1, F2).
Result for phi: 2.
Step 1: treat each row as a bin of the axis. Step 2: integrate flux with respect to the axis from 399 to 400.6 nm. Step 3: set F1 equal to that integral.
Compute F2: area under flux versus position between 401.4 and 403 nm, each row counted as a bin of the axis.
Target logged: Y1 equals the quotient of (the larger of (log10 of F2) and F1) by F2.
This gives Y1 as 0.94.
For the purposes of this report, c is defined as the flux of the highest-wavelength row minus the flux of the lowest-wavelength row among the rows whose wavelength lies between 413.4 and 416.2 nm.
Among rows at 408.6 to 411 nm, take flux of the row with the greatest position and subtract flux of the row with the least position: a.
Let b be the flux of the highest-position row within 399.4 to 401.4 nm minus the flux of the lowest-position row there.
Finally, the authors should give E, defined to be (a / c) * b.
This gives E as 2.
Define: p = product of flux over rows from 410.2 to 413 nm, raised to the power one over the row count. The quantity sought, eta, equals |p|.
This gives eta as 24.9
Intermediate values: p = 24.9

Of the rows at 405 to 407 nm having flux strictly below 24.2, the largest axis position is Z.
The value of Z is 406.40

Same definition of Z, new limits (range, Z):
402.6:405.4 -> 404.40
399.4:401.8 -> 400.80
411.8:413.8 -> 413.20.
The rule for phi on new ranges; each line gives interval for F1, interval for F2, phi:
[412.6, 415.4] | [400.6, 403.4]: 1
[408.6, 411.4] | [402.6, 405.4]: 4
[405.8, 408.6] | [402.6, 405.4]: 4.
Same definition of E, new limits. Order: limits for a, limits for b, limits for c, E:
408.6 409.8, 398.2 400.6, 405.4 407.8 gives 120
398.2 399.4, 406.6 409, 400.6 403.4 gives -1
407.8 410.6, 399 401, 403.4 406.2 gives 35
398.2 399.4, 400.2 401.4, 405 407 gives 4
